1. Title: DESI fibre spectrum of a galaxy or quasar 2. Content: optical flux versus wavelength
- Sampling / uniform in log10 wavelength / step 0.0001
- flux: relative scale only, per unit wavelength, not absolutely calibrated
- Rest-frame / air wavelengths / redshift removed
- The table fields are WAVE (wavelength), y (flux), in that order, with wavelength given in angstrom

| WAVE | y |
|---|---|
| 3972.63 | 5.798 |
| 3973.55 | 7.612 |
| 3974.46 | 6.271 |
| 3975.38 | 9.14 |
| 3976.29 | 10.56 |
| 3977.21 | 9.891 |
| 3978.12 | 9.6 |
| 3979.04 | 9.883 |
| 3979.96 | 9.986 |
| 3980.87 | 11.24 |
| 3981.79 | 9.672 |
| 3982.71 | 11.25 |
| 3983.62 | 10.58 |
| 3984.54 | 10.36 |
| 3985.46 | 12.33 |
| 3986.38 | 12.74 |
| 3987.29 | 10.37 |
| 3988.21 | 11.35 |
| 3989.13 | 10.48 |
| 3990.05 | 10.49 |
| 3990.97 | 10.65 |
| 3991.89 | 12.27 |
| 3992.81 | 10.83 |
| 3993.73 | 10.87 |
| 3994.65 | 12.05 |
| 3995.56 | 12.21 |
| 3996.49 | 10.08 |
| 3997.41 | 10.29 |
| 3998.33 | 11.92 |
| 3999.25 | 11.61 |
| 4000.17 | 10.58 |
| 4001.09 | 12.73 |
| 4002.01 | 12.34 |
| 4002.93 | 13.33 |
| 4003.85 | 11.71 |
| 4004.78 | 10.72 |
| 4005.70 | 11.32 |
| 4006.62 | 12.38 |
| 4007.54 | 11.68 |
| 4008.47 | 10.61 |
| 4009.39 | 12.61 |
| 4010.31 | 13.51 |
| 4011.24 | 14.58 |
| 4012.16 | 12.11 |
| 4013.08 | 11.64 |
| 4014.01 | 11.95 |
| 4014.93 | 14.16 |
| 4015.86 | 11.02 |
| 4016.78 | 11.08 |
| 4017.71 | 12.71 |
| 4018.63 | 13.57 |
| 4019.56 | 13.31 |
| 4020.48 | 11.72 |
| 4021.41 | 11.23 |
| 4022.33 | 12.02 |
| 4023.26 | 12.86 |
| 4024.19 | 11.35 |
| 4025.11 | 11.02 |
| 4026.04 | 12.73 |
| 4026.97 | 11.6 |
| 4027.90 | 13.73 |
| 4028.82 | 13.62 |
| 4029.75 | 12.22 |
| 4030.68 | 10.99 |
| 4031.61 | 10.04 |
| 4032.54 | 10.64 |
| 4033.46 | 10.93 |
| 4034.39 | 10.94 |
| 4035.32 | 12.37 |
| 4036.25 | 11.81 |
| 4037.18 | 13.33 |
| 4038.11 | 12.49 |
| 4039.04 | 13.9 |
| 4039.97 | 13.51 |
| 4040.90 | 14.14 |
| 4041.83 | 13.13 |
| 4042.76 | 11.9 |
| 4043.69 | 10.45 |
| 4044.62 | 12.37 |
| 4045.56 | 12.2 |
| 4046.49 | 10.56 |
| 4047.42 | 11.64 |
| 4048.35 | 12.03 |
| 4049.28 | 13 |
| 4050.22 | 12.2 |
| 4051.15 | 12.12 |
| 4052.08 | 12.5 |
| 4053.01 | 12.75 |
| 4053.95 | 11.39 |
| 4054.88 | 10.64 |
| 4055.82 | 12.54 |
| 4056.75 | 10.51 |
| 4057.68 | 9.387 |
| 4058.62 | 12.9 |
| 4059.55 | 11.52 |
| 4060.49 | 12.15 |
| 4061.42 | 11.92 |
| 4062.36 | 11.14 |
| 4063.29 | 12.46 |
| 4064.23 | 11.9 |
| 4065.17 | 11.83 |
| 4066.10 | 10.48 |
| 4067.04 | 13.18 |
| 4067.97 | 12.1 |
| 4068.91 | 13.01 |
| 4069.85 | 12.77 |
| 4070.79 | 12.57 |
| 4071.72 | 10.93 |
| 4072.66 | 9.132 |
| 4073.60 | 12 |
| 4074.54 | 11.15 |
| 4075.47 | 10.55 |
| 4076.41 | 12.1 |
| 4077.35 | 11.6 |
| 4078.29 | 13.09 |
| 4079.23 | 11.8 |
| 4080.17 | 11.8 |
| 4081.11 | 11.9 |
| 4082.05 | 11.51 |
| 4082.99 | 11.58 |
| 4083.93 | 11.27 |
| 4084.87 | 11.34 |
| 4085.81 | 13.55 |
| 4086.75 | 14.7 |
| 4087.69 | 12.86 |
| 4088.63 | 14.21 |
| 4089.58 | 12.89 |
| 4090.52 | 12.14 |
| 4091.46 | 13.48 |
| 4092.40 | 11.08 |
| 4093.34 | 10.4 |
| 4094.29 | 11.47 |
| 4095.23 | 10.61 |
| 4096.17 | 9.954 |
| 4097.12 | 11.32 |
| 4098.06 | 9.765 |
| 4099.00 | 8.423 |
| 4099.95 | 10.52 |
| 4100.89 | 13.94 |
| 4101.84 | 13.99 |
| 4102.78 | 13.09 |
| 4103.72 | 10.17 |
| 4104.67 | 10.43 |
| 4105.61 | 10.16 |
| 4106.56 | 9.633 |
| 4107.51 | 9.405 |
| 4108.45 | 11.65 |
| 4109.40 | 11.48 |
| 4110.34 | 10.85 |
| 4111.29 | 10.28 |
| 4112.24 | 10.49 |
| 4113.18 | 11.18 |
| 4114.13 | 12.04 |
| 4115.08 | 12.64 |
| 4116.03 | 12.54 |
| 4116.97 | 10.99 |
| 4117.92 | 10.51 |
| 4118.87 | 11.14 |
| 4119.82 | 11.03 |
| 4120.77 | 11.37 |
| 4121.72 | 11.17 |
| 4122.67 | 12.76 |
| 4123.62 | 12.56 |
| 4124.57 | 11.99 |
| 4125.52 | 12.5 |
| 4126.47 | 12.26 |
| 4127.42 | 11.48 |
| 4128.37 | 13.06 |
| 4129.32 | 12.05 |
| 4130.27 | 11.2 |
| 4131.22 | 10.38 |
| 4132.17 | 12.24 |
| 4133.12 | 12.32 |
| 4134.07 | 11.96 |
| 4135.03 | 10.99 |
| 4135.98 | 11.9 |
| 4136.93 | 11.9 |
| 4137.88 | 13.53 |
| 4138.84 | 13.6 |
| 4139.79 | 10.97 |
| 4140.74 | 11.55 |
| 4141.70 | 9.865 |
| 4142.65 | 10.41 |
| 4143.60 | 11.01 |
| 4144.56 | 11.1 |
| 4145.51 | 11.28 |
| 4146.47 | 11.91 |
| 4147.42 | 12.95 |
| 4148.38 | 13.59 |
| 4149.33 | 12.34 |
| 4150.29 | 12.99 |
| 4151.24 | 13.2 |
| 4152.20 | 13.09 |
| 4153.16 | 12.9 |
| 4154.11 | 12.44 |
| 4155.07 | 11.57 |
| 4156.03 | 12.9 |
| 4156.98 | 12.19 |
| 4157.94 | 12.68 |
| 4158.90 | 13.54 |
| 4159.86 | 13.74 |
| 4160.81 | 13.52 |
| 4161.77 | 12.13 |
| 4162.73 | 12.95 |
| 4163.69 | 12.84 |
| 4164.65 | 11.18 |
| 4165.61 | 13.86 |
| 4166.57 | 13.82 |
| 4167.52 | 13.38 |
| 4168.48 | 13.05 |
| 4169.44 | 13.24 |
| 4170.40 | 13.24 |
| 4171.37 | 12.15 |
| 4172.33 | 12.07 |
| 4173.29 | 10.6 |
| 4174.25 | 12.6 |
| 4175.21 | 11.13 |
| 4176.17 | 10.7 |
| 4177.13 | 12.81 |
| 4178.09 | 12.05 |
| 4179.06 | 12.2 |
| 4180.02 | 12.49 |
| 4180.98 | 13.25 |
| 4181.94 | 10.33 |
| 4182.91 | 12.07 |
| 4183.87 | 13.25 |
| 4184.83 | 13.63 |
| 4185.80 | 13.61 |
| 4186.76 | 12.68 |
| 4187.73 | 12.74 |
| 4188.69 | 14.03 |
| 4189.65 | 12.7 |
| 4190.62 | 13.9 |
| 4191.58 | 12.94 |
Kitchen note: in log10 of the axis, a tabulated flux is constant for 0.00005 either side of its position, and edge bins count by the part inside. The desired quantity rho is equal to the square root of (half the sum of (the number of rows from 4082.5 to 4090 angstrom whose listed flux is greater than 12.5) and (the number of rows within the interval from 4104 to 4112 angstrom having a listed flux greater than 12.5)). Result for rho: 1.6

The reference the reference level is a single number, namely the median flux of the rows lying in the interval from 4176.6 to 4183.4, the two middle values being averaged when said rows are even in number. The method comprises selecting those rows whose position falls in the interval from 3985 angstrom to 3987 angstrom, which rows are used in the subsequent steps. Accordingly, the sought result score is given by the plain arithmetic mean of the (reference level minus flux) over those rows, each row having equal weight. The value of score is -0.3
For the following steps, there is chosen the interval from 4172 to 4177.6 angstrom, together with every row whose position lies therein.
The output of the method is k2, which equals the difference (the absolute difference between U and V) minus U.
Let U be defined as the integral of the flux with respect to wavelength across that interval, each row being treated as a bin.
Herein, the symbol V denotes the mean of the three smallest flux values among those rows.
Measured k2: -10.8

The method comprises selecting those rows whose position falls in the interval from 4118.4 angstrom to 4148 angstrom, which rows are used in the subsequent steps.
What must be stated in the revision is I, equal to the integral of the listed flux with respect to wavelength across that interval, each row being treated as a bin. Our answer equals 348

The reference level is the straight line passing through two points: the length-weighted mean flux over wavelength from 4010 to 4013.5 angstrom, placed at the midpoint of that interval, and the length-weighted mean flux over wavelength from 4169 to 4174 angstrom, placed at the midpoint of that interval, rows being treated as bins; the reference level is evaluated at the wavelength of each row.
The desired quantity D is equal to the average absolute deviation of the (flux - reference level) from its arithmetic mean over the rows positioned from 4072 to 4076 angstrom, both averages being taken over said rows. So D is 0.87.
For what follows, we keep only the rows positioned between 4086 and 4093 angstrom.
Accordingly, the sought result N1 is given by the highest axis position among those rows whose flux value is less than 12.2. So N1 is 4092.40 angstrom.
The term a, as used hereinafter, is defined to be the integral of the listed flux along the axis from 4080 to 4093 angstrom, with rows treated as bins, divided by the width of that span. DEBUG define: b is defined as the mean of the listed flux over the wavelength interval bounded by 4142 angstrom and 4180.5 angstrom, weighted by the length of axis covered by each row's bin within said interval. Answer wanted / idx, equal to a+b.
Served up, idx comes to 24.9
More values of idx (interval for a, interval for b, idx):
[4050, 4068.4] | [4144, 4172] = 24.5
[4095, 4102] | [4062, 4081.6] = 22.7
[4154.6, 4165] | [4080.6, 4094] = 25.0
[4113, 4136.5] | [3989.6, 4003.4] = 23.3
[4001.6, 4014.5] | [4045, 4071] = 24.1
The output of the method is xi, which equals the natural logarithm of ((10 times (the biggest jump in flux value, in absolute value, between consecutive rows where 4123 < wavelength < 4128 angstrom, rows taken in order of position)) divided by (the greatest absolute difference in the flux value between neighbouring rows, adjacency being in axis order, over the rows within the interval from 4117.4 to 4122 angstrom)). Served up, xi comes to 2.52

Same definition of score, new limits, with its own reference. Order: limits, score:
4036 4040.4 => -0.8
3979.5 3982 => 1.9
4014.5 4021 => -0.3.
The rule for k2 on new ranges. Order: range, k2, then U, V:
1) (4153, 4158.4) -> -12.1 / 67.1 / 12.1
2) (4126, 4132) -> -11.0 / 70.6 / 11.0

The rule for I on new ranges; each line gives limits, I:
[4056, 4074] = 210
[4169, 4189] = 248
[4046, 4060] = 164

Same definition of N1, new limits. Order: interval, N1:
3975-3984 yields 3983.62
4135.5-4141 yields 4140.74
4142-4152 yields 4146.47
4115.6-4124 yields 4121.72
